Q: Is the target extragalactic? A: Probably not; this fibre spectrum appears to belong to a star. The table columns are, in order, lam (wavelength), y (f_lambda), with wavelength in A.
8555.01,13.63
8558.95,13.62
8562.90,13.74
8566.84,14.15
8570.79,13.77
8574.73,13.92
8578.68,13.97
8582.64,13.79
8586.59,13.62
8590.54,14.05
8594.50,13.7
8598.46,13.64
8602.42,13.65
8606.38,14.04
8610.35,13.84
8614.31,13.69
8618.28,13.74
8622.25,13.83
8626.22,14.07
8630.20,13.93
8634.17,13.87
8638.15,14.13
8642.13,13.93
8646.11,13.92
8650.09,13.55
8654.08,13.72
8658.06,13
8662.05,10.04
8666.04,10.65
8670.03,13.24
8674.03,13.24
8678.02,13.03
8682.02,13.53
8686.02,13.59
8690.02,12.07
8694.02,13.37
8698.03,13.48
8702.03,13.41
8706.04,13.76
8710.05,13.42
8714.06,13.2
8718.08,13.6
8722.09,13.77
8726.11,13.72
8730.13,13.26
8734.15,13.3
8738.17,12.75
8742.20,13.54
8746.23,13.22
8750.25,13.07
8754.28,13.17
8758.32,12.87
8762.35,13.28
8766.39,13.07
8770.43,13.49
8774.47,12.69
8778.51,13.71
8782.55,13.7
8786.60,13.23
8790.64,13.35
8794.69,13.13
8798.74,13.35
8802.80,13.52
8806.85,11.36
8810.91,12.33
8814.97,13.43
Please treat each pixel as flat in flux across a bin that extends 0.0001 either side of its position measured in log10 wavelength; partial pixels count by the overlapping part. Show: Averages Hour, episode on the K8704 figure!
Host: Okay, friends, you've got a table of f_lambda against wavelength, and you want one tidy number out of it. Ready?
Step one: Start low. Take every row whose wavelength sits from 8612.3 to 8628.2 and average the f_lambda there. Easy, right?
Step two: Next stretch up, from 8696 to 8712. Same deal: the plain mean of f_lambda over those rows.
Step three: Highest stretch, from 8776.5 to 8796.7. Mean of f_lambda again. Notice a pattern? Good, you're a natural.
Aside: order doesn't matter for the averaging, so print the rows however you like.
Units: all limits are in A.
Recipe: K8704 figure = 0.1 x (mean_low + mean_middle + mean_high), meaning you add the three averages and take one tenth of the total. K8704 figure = 4.08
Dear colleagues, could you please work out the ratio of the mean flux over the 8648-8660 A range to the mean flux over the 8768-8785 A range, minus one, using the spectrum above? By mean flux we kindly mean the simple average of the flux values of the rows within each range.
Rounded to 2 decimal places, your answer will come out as 0.00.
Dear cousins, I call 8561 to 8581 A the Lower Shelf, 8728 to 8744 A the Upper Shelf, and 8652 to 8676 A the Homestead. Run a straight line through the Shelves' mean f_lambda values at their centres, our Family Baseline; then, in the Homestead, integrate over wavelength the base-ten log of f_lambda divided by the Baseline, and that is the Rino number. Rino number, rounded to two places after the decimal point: -1.04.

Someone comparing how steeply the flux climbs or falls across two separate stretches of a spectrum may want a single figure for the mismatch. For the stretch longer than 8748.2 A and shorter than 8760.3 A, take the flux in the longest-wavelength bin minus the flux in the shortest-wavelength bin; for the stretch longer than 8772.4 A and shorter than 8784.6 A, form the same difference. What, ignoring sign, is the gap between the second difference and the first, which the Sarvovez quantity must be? 1.2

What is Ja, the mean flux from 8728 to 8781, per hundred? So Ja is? 0.1319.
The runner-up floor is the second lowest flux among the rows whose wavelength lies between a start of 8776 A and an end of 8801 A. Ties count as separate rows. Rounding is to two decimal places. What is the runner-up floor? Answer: 13.23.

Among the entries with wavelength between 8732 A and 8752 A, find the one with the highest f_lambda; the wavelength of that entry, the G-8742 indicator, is 8742.20 A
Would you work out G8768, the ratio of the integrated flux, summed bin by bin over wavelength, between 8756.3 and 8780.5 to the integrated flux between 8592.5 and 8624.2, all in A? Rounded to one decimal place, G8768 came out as 0.7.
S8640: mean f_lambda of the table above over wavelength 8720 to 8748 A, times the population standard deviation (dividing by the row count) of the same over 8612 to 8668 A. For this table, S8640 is 17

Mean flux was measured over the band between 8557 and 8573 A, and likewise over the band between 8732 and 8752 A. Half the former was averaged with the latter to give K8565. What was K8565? 10.0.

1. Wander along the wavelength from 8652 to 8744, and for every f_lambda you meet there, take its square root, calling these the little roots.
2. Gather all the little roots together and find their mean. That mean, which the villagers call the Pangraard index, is 3.61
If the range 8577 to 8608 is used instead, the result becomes 3.72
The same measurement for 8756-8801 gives 3.64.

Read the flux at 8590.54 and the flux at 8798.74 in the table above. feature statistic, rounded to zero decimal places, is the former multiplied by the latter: 188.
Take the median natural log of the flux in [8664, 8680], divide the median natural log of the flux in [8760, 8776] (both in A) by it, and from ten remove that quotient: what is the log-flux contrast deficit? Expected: 9.00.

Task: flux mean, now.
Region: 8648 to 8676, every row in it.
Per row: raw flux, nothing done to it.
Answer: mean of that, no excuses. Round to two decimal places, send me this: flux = 12.49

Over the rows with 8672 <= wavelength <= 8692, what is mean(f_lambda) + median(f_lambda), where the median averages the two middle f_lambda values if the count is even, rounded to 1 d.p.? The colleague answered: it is 26.3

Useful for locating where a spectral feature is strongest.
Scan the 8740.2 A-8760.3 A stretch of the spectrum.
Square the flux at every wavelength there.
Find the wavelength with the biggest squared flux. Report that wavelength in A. 8742.20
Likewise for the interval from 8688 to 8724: 8722.09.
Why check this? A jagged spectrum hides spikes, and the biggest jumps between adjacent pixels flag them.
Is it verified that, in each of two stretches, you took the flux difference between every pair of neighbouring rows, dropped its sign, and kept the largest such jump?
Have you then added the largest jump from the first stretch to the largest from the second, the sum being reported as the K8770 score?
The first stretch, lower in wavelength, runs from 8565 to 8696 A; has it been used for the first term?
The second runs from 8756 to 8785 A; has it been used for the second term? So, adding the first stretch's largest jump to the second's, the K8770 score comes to 4.0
